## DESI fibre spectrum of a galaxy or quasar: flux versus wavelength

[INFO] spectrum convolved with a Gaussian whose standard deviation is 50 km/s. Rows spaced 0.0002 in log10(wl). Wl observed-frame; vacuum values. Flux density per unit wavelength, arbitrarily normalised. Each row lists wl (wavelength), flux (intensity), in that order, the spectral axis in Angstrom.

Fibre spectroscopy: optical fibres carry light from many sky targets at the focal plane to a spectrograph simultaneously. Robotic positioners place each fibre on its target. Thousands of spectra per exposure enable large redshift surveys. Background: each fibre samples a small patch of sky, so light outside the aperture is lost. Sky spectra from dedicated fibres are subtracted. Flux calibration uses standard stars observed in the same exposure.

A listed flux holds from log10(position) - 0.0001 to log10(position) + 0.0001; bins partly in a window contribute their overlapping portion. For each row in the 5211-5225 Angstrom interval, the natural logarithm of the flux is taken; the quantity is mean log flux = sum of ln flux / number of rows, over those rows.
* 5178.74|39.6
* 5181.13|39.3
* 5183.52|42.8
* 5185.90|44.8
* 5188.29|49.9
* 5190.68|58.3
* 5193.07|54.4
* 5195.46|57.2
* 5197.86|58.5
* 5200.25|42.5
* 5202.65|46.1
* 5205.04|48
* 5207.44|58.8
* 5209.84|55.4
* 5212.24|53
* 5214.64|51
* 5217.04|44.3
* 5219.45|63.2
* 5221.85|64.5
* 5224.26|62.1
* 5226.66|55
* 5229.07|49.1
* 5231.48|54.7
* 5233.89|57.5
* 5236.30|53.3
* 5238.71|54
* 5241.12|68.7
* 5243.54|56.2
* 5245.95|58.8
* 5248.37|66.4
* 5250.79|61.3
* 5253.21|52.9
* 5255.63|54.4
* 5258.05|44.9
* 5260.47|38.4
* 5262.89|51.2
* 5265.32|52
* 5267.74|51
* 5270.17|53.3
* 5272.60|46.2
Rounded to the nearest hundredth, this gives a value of 4.02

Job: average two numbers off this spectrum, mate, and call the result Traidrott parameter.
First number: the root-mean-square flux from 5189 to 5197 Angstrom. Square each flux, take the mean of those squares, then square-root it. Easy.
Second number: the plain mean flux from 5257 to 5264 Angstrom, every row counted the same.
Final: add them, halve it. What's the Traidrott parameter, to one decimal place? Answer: 50.7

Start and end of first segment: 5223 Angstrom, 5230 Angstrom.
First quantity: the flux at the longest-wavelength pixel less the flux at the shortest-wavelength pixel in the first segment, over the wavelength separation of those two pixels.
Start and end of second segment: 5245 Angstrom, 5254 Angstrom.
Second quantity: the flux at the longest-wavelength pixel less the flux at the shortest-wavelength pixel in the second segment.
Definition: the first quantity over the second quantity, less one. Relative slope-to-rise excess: -0.54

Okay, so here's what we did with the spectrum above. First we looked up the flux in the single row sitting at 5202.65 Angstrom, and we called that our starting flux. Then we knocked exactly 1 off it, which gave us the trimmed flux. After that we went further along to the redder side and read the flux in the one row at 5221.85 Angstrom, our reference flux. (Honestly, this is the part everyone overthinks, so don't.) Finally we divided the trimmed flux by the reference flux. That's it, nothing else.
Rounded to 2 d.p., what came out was 0.70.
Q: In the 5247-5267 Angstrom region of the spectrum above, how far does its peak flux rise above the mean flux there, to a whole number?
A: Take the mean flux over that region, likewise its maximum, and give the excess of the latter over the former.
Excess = 14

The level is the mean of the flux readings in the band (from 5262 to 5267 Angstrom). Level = 51.6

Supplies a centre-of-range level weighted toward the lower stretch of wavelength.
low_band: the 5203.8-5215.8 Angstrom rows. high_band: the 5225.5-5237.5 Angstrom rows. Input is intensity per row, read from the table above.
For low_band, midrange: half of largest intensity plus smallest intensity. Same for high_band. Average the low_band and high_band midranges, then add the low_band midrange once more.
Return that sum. 107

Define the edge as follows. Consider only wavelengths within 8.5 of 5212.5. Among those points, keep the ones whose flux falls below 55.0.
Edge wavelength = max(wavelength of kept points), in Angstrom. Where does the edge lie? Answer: 5217.04 Angstrom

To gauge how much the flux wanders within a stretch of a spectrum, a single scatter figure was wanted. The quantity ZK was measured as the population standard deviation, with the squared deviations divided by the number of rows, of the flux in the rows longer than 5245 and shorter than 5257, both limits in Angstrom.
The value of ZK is 4.9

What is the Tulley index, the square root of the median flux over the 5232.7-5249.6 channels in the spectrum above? 7.58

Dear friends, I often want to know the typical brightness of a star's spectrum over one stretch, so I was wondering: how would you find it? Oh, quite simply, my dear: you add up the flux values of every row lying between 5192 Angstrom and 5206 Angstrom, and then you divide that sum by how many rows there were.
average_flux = 51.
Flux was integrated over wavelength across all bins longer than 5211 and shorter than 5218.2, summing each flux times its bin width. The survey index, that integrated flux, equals 356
